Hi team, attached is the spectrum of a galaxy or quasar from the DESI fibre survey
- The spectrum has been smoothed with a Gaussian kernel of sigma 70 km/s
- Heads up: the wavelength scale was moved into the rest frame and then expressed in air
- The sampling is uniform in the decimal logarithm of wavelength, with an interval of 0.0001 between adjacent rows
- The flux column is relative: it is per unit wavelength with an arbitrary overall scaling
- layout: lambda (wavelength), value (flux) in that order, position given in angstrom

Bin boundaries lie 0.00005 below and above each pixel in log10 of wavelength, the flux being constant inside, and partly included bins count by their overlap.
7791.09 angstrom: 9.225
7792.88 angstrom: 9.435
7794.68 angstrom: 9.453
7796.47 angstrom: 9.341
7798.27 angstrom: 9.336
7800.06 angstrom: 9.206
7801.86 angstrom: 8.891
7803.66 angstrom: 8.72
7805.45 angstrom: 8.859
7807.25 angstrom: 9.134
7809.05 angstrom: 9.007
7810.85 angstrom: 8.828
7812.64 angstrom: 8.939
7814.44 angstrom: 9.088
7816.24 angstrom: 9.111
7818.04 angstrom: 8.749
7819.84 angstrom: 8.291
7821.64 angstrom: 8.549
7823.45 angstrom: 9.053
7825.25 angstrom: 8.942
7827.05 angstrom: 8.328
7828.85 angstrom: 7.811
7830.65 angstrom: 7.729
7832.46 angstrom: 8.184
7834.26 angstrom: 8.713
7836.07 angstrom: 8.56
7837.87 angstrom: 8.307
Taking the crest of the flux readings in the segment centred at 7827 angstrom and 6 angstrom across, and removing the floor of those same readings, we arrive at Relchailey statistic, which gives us 1.1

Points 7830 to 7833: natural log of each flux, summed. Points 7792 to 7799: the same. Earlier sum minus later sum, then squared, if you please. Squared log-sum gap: 23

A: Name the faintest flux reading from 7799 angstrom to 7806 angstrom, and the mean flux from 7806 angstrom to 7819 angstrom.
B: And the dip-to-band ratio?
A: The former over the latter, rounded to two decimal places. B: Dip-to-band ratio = 0.97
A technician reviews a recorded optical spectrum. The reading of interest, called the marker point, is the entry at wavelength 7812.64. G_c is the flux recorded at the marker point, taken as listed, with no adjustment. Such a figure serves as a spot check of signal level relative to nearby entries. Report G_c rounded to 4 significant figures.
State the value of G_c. 8.939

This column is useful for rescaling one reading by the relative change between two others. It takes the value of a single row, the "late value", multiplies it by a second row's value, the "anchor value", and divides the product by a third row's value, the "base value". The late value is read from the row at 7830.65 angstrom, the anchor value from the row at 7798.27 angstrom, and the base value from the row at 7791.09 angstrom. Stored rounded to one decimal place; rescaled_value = 7.8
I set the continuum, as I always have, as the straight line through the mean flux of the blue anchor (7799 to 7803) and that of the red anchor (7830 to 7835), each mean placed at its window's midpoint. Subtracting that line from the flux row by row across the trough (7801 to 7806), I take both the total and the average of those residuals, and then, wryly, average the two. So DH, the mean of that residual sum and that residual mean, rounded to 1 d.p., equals -0.3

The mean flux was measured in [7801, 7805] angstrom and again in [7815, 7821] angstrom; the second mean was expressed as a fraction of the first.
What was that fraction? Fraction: 0.990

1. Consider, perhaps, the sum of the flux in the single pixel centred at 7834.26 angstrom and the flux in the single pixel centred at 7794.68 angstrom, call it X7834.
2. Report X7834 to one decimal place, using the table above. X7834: 18.2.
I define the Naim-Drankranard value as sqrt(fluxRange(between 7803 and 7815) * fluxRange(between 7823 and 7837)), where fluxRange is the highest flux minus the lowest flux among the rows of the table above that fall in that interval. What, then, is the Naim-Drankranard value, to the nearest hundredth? 0.74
